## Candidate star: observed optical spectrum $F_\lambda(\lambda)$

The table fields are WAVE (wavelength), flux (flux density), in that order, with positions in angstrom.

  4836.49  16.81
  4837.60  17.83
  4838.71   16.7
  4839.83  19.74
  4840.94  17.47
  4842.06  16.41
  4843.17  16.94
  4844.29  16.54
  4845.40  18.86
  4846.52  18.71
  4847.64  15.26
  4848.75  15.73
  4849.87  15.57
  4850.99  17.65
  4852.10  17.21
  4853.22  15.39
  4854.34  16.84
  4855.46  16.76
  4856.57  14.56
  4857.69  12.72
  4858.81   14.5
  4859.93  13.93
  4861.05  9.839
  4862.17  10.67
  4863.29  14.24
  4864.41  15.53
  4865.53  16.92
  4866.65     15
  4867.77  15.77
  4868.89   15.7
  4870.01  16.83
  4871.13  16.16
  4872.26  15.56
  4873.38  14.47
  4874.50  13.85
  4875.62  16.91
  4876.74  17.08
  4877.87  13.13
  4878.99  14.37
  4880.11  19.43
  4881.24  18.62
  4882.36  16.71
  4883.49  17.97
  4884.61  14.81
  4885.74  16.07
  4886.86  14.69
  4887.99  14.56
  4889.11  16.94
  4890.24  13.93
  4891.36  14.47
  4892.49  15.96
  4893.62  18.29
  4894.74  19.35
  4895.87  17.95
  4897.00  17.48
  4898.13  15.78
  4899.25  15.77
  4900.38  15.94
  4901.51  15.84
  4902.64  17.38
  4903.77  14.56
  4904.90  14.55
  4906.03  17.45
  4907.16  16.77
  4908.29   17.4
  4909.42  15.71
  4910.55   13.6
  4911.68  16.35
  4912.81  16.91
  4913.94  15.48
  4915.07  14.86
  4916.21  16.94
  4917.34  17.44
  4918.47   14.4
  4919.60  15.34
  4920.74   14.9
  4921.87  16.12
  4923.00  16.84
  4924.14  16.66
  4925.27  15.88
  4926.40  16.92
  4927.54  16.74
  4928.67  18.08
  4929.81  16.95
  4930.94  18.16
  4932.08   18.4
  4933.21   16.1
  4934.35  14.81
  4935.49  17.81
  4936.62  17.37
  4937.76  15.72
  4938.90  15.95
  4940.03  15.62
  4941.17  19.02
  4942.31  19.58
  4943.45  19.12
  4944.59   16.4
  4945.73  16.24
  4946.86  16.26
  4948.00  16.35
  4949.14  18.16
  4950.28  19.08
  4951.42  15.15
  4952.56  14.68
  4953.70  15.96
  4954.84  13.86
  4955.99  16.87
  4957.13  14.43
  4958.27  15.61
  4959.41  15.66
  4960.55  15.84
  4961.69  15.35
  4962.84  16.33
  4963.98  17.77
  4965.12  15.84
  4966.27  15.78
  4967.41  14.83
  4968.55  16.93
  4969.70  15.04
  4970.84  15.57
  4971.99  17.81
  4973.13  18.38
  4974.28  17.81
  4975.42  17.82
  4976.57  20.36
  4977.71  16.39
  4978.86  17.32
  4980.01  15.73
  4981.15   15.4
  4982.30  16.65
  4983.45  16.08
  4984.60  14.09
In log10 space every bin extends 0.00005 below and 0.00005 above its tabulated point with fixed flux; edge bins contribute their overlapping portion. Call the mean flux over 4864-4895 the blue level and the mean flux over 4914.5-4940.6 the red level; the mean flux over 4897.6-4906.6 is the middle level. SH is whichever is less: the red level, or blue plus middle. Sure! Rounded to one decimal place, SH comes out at 16.4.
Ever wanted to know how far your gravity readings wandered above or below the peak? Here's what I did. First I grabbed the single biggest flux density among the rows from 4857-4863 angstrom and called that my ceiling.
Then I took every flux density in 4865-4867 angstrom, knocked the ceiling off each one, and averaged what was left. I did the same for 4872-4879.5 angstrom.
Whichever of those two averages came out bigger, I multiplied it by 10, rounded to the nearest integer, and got 15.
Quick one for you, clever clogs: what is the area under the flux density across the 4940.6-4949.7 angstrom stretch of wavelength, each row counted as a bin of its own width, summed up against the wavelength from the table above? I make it 161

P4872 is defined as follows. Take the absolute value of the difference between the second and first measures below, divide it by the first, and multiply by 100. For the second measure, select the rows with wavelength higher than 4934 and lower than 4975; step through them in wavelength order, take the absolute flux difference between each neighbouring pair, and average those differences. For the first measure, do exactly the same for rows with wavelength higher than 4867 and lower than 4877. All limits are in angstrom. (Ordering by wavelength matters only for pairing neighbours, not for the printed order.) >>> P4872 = 36.3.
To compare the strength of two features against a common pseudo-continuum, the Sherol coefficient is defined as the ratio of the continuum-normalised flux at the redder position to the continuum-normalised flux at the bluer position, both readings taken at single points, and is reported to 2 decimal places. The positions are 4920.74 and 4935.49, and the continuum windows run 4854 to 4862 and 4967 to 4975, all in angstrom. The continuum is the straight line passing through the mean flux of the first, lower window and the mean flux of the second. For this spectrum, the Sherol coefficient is 1.17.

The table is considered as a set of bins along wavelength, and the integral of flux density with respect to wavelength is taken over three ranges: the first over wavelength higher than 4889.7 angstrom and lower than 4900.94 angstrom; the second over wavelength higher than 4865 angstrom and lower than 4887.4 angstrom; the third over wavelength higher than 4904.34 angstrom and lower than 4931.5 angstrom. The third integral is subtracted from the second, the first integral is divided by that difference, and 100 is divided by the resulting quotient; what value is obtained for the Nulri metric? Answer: -45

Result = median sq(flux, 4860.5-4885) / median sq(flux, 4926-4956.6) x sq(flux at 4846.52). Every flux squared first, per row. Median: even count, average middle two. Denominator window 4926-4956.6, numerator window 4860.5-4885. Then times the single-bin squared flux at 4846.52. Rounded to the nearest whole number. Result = 305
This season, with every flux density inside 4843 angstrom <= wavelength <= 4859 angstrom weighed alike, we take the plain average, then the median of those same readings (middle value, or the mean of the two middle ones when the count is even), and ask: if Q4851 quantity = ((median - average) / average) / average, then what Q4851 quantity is 0.0012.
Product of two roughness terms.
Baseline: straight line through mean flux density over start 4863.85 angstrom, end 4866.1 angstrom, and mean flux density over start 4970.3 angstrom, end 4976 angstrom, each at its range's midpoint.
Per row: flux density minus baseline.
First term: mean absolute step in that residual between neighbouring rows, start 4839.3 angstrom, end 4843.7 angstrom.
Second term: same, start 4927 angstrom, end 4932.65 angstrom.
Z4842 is 1.3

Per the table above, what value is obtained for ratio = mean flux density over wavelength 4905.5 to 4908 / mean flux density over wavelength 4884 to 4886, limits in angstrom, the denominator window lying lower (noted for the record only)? 1.11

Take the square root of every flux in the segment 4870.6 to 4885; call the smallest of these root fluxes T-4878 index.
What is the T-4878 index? 3.62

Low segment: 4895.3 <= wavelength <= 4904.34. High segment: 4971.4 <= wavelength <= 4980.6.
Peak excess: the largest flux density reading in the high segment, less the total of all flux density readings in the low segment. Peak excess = -110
